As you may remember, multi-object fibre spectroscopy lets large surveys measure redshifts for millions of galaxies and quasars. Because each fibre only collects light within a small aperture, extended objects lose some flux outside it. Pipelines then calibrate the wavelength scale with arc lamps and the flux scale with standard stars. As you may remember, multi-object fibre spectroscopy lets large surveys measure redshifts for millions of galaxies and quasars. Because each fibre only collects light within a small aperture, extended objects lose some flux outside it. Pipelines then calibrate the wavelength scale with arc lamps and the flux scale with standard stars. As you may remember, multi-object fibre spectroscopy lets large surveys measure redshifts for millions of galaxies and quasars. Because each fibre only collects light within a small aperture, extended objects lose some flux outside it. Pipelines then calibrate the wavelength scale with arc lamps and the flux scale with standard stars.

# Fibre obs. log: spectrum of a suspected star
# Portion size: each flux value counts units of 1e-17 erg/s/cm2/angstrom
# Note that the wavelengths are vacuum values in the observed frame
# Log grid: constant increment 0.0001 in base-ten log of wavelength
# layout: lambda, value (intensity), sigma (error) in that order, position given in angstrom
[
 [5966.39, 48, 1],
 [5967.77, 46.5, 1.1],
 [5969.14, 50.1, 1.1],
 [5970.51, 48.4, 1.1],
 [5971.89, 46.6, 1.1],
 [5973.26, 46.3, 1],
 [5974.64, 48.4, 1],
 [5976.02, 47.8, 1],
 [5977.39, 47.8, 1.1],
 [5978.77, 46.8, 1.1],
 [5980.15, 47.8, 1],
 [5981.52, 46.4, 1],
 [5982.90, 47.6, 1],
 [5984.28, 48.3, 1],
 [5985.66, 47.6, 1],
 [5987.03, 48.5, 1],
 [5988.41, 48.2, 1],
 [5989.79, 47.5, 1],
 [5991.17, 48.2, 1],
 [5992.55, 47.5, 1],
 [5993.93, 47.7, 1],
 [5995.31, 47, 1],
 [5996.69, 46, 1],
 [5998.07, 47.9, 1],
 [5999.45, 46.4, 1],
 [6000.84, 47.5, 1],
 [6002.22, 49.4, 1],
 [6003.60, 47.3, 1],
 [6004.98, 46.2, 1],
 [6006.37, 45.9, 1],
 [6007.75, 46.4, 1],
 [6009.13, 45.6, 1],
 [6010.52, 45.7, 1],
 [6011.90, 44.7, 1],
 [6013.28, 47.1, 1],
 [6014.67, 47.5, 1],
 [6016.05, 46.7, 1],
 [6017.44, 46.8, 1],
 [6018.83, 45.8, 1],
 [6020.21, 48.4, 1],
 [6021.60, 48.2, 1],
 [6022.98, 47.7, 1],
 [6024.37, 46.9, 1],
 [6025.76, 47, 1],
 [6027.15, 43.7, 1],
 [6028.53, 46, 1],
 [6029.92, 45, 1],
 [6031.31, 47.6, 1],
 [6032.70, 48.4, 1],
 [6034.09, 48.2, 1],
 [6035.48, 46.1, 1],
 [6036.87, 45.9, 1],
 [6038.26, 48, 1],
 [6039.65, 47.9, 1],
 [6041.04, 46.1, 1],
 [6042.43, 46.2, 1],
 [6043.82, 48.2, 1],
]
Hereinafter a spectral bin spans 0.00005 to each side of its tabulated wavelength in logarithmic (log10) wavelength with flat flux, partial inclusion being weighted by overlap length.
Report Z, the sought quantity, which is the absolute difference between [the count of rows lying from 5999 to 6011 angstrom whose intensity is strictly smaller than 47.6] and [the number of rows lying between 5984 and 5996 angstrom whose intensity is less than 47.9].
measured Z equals 3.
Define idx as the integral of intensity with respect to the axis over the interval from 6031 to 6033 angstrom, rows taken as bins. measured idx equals 96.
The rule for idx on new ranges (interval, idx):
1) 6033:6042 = 424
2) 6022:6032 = 463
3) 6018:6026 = 379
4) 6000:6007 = 330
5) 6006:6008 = 92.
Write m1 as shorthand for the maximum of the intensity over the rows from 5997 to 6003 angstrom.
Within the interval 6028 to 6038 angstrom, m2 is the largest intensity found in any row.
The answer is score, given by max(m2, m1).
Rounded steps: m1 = 49.4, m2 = 48.4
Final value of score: 49.4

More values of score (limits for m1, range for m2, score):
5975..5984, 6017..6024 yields 48.4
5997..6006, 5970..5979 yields 49.4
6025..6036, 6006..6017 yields 48.4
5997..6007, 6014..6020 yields 49.4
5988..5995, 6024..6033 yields 48.4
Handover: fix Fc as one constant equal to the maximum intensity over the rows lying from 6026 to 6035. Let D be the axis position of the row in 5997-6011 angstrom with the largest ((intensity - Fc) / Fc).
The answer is 6002.22 angstrom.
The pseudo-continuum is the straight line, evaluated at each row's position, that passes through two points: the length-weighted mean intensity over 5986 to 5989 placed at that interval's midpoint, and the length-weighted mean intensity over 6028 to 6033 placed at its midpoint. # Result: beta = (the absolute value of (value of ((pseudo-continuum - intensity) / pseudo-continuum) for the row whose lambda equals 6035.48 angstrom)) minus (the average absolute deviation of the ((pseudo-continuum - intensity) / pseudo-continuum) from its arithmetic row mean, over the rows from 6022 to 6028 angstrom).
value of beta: -0.021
